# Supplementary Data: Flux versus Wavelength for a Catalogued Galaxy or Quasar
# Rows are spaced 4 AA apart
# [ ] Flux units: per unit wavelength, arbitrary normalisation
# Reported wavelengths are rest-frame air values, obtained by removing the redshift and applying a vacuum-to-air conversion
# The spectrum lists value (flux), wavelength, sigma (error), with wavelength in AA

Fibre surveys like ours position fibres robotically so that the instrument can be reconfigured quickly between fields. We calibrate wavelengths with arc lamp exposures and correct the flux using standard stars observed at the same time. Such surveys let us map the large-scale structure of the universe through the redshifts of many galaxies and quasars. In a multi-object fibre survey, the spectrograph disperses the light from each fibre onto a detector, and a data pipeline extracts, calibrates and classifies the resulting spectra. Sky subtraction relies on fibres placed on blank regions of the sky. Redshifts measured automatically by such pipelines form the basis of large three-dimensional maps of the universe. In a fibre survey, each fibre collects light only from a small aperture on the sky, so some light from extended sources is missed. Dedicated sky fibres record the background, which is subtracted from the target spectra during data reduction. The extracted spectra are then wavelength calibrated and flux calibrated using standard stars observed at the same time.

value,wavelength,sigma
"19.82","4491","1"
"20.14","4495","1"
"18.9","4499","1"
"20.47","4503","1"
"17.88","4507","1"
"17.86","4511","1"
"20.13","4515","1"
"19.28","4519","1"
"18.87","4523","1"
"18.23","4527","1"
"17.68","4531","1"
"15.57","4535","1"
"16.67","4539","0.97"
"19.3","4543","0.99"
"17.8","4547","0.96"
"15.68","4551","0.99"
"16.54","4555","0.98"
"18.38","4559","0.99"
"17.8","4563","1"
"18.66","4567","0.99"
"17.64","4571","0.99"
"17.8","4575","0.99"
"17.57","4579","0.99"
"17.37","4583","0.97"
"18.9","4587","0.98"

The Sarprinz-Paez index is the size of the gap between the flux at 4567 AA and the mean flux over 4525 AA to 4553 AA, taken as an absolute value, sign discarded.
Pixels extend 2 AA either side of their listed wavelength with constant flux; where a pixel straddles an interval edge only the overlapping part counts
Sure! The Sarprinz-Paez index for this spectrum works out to 1.4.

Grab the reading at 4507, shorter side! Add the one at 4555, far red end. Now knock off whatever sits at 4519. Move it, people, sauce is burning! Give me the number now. 15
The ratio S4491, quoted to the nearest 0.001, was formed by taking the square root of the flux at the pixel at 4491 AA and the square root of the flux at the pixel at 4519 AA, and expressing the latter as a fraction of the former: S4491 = 0.986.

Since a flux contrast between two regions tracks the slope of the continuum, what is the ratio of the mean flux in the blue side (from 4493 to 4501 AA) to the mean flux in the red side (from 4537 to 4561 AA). 1.12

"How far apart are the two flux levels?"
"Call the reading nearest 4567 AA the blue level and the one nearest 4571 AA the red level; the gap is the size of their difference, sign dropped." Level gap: 1.0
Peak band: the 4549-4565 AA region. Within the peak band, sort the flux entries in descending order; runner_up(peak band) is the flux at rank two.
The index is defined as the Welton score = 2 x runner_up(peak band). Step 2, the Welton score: 35.6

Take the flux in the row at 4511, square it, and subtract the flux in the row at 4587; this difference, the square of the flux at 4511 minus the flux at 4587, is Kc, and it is 300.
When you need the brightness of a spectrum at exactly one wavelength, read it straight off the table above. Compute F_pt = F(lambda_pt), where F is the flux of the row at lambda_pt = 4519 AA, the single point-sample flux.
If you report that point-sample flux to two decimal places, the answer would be 19.28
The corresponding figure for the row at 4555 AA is 16.54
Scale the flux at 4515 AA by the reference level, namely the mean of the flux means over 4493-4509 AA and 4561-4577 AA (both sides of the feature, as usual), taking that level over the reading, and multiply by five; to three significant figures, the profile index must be 4.64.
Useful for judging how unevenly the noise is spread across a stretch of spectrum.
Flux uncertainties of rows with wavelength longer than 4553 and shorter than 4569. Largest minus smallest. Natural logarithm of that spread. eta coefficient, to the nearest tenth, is -3.9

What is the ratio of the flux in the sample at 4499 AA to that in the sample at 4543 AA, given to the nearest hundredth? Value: 0.98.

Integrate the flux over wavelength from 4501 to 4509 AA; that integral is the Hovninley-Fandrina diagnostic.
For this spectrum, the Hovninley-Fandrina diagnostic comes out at 153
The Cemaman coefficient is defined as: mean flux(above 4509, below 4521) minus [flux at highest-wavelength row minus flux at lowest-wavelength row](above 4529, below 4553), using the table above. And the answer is 21.1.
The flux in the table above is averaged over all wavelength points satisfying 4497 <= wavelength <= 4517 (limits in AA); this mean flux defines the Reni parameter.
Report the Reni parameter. 19.0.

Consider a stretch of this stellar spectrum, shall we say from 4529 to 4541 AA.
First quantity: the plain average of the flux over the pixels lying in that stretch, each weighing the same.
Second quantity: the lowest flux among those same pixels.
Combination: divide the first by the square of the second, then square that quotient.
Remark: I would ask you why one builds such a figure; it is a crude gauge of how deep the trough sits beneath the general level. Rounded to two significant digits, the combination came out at 0.0047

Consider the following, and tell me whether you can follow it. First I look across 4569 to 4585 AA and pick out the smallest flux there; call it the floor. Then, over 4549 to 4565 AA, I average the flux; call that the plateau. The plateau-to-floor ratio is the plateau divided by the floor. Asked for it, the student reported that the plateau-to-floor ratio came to 0.98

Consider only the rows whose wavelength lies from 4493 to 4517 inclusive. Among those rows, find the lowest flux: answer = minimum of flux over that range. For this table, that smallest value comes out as 17.86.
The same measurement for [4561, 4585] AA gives 17.37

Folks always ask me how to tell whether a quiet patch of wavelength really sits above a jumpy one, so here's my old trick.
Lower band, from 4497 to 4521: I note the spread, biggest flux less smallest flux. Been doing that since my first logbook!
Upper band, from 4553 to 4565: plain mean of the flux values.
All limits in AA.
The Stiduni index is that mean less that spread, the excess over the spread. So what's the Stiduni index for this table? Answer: 15.0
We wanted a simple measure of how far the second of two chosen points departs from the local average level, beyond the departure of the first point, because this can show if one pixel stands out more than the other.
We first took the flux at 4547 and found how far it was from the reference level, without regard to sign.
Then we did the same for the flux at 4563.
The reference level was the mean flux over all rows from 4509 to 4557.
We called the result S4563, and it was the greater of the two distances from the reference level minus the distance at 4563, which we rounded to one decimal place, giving 0.0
